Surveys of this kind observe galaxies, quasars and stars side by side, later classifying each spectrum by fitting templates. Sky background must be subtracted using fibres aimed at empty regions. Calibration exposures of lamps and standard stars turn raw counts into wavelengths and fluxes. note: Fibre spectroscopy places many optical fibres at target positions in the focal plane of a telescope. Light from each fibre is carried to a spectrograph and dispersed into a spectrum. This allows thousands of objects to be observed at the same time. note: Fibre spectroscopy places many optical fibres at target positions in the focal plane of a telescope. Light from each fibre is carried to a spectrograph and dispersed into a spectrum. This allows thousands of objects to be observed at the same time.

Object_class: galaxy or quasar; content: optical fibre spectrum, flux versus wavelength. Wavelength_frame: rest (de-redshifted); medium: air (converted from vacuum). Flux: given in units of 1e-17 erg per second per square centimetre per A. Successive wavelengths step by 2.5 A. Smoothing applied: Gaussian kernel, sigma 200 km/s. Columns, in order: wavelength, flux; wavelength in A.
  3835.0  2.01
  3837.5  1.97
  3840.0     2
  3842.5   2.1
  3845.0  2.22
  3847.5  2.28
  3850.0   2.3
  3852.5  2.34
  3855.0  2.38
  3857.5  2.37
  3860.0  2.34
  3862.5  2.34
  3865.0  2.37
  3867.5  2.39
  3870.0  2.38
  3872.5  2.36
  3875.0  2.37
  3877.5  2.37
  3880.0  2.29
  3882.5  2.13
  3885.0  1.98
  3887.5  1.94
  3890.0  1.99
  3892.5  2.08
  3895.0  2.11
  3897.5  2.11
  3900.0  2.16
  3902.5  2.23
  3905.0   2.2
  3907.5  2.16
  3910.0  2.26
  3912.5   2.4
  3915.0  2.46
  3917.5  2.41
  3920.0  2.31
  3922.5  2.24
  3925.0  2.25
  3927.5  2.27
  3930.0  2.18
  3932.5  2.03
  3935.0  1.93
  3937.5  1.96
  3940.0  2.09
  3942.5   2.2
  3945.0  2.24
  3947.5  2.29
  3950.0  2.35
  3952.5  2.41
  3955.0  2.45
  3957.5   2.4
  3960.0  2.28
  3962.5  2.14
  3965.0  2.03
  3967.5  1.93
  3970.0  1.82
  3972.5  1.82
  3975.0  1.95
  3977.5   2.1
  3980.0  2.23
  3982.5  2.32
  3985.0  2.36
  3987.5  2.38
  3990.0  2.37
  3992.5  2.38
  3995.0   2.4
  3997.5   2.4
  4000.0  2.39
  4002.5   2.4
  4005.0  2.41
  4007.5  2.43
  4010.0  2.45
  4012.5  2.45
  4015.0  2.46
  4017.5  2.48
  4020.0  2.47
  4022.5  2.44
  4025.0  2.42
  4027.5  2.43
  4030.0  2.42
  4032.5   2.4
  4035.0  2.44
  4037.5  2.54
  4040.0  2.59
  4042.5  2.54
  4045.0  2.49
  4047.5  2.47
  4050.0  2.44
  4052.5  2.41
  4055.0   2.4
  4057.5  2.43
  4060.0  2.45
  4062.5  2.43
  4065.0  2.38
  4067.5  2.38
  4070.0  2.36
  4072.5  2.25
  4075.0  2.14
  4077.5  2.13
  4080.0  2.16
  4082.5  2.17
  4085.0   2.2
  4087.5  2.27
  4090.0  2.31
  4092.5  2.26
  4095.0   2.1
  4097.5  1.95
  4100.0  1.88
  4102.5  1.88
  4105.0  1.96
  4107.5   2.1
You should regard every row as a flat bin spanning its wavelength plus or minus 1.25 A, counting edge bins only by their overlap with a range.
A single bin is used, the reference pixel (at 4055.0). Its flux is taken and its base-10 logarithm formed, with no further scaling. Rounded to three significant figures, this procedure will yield 0.380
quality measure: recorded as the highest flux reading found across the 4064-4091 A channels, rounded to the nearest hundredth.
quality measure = 2.38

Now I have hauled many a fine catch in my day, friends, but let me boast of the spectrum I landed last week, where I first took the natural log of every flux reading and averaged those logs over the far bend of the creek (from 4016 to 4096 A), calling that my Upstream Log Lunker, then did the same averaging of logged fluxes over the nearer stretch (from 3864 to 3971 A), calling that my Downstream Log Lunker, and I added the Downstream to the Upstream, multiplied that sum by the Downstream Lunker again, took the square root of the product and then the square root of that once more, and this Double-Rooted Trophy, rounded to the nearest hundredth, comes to 1.07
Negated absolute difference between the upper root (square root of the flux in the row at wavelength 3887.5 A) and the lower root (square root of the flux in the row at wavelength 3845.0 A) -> -0.10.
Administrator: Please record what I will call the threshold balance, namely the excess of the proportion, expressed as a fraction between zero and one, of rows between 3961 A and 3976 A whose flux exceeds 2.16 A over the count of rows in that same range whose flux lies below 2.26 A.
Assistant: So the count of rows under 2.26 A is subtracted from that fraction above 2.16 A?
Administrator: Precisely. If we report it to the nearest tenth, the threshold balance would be -6.0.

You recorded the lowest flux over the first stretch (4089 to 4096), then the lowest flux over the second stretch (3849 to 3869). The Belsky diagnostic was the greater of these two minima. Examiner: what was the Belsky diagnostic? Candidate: 2.30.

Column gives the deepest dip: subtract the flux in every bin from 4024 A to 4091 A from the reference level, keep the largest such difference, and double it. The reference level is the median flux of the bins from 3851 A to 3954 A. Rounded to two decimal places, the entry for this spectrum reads 0.26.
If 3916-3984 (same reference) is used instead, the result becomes 0.88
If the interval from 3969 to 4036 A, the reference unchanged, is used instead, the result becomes 0.88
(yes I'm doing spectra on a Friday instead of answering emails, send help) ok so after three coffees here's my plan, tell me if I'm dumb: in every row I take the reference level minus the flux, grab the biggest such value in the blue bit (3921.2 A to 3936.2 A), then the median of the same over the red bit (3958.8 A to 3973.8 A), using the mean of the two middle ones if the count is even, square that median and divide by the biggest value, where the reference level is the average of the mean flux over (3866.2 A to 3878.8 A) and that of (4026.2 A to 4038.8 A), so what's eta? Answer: 0.39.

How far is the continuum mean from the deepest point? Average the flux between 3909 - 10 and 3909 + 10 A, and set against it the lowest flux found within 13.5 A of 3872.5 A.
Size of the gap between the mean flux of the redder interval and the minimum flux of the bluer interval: 0.31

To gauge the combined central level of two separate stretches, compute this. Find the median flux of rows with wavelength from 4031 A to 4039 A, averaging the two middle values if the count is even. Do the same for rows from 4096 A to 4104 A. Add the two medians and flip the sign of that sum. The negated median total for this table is -4.3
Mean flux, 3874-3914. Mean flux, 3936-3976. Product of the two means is 4.67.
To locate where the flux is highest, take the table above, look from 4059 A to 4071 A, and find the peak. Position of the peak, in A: 4060.0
